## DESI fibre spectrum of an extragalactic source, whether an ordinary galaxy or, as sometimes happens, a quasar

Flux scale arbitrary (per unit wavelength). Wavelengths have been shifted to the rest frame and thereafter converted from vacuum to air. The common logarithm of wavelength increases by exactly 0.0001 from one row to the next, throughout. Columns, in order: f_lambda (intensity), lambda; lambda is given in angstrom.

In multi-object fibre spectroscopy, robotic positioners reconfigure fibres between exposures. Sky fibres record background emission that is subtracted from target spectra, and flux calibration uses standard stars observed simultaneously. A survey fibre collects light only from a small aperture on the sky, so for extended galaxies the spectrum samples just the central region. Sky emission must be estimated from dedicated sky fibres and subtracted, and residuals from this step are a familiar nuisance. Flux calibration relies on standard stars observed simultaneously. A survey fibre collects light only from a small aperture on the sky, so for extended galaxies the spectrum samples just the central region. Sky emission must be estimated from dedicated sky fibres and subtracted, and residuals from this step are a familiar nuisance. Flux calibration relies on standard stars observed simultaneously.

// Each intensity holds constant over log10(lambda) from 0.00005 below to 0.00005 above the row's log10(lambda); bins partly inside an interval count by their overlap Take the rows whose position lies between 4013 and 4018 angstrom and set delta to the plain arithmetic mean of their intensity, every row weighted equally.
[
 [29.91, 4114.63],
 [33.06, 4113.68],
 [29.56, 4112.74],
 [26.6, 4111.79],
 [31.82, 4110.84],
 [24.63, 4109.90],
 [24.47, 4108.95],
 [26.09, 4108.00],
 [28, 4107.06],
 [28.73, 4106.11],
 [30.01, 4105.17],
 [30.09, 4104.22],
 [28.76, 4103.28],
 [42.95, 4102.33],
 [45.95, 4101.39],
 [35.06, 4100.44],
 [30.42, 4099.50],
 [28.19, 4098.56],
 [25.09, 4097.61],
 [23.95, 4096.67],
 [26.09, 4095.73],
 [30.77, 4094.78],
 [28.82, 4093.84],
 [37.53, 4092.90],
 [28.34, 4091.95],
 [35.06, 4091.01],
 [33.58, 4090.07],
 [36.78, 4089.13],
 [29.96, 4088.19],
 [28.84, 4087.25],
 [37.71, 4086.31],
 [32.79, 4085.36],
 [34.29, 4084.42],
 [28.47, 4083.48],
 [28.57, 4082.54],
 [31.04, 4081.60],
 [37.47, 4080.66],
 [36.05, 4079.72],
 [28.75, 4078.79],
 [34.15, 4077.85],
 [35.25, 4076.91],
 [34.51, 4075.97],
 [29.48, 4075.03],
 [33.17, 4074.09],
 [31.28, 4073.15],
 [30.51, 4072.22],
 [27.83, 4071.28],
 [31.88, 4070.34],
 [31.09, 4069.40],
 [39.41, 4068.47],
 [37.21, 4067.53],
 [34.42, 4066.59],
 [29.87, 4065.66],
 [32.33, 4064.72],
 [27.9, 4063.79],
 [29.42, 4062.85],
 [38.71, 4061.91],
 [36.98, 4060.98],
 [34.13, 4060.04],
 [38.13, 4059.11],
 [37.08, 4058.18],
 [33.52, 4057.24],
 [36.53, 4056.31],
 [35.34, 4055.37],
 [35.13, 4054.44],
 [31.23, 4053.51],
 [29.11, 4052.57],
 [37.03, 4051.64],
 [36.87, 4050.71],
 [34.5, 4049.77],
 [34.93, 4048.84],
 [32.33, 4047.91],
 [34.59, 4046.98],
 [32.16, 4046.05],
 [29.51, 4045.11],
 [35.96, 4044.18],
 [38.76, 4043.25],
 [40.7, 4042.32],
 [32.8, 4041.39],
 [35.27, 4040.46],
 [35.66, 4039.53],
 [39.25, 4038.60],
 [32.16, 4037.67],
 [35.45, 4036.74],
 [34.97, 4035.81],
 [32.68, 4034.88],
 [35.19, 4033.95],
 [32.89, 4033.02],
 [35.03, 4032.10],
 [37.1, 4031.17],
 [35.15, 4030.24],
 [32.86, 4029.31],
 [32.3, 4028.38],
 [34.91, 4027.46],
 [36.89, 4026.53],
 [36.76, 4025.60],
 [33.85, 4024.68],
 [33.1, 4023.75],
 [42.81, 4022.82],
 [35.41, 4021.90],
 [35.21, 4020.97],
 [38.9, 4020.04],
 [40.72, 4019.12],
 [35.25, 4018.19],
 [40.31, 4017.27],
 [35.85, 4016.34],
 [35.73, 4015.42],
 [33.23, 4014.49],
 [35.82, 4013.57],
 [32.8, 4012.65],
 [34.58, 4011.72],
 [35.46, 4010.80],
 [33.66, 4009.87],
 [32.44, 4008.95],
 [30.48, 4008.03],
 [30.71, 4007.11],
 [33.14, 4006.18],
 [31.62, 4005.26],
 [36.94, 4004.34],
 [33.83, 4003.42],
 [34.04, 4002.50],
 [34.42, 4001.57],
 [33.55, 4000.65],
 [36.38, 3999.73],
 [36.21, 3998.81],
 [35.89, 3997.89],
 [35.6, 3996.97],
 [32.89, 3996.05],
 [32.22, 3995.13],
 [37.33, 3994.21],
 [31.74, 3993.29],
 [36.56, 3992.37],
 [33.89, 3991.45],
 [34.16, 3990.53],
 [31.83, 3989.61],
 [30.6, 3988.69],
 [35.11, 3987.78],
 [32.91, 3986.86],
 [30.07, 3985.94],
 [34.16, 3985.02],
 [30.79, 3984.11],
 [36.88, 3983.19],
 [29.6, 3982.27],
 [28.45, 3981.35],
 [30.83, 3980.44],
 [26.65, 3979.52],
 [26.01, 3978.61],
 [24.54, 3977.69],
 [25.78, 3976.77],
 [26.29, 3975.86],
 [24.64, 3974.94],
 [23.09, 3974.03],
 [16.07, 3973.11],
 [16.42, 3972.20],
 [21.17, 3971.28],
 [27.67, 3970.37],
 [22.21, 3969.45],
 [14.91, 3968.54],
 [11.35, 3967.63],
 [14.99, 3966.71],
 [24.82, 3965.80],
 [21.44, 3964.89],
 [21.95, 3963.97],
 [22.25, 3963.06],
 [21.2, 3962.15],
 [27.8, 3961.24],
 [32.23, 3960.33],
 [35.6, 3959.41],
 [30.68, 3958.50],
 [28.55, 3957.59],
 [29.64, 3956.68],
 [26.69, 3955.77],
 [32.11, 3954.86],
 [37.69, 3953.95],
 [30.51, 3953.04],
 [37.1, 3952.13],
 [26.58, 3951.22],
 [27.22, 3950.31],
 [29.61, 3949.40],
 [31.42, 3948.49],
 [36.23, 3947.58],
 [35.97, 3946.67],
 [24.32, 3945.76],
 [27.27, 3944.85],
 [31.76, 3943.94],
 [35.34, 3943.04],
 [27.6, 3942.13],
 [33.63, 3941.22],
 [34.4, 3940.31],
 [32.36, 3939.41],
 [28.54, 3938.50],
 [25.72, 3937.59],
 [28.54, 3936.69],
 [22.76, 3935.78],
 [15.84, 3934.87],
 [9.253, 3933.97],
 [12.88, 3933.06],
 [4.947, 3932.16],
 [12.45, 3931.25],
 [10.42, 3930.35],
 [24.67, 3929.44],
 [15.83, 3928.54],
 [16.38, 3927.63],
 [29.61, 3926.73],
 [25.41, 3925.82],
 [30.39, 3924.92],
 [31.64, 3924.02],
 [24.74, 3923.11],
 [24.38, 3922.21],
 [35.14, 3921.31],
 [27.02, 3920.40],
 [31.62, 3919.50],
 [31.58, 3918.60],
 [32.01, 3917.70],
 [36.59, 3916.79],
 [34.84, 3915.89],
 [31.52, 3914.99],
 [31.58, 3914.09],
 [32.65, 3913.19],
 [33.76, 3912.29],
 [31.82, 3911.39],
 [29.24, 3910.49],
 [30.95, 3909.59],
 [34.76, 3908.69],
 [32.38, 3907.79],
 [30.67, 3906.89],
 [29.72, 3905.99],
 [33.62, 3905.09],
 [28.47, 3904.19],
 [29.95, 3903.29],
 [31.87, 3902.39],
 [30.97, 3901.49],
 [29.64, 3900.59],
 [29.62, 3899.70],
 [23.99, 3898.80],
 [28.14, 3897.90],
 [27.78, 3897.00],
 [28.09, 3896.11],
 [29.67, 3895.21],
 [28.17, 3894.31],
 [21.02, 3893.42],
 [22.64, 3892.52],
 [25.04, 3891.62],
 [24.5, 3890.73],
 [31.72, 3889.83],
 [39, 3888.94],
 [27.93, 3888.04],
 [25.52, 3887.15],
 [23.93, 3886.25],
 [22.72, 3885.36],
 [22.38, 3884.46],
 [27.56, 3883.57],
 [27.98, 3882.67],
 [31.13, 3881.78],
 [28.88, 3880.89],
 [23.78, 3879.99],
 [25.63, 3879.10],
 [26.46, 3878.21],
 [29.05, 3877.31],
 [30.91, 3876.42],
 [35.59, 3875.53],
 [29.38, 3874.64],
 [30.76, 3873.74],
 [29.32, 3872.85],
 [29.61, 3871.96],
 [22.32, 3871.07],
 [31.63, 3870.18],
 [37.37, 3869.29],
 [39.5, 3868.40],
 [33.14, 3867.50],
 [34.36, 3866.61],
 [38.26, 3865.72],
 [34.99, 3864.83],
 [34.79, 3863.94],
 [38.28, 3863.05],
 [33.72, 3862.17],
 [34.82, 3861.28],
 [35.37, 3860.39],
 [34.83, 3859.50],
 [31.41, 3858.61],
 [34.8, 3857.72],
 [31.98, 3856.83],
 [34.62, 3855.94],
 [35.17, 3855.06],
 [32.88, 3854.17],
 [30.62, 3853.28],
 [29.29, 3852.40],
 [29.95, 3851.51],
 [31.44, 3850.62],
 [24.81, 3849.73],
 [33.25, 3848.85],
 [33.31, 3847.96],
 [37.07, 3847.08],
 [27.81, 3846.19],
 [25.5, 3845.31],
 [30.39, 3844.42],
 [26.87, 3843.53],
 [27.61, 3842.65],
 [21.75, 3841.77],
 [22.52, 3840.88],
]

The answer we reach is 36.2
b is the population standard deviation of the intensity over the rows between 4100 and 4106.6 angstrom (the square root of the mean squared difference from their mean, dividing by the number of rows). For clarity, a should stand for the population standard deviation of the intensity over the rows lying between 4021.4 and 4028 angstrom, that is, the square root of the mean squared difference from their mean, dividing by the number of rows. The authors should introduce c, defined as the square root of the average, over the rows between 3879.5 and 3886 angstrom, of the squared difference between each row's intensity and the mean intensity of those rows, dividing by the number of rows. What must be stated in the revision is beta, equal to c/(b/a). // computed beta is 1.4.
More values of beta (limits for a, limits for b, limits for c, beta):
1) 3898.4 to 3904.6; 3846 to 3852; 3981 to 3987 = 1.7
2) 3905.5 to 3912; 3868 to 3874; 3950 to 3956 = 1.4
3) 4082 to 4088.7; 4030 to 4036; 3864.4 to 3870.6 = 6.2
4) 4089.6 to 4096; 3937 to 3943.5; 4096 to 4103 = 8.7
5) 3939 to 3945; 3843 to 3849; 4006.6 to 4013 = 1.3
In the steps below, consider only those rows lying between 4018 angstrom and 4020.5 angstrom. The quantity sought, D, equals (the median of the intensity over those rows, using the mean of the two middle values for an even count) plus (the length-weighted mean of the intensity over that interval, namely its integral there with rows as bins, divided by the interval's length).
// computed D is 78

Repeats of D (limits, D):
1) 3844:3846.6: 56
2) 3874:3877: 63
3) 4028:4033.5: 68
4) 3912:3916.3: 66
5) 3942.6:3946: 60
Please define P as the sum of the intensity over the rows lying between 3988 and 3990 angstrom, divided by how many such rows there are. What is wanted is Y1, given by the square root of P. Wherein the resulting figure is 5.59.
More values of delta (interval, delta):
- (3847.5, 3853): 30.3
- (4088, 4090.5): 33.4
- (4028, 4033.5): 34.2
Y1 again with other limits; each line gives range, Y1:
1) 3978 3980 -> 5.13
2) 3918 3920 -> 5.62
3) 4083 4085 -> 5.60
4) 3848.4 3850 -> 5.39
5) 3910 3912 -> 5.53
